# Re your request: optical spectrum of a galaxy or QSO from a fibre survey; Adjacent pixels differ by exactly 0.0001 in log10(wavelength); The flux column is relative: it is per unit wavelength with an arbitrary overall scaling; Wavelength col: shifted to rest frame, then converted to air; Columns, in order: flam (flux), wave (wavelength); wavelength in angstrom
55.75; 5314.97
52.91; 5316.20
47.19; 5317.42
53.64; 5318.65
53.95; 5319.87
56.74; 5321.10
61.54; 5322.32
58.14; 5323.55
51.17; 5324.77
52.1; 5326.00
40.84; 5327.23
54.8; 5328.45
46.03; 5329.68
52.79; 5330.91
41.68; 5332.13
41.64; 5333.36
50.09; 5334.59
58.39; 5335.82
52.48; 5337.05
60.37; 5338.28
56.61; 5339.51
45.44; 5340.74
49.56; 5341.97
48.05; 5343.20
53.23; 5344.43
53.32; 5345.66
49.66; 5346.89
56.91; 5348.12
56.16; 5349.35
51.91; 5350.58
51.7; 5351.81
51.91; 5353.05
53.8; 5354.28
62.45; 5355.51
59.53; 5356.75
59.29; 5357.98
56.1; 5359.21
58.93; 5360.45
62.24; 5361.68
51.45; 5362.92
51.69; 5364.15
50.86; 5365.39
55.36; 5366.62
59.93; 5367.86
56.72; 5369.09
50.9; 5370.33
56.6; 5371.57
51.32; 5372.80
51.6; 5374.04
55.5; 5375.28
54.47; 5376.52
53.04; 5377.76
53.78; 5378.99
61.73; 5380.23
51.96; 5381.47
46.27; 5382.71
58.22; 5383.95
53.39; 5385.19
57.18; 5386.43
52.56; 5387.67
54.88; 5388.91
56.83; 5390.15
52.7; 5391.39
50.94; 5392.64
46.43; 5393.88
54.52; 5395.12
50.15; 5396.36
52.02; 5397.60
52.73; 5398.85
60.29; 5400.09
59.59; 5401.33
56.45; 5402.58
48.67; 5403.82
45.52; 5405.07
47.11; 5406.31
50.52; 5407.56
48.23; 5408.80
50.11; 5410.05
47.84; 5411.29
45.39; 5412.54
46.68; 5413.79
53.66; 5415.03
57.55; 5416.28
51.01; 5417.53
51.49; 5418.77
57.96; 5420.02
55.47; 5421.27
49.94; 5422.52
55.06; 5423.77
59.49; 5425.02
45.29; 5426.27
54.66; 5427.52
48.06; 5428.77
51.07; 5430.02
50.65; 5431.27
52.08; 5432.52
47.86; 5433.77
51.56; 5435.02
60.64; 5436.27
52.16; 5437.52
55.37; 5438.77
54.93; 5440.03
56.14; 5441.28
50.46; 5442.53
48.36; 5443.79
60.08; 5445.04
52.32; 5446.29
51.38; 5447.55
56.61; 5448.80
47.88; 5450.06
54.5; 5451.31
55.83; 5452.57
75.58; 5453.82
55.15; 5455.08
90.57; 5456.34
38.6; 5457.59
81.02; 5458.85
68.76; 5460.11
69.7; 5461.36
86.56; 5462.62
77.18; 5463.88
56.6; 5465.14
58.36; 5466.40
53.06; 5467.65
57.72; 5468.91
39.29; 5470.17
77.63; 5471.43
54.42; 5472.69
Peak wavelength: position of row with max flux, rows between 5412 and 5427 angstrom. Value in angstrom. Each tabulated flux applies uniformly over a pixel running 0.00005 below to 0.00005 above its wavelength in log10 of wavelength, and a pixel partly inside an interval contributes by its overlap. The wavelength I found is 5425.02 angstrom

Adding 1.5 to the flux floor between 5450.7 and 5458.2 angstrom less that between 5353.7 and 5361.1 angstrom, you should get -13.7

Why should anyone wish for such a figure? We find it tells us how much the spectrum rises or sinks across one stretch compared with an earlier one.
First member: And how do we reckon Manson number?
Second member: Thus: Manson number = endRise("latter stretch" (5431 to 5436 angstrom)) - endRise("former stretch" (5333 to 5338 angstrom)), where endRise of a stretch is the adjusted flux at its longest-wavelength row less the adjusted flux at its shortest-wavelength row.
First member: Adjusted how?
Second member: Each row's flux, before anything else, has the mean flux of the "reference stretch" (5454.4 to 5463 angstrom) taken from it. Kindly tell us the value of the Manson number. -10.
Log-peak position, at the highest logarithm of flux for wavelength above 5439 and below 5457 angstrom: 5456.34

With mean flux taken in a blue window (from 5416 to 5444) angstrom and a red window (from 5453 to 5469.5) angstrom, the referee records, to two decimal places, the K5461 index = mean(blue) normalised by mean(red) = 0.79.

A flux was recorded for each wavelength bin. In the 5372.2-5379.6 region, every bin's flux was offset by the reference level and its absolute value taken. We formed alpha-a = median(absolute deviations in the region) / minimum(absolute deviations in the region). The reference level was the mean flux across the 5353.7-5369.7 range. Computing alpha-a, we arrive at 3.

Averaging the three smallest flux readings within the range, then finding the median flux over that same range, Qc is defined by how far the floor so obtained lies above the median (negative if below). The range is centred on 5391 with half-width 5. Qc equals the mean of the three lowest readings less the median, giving -3.6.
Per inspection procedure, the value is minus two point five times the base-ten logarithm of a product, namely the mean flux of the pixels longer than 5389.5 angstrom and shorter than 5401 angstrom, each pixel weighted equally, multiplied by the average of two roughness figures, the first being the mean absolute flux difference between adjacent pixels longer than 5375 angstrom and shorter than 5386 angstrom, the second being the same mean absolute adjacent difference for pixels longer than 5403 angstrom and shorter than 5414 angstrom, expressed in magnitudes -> -5.78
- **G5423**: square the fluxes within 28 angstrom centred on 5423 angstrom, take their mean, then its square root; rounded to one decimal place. 52.2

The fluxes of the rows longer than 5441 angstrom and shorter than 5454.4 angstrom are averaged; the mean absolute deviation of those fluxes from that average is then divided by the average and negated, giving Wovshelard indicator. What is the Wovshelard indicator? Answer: -0.090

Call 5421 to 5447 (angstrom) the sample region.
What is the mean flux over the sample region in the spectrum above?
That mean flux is 53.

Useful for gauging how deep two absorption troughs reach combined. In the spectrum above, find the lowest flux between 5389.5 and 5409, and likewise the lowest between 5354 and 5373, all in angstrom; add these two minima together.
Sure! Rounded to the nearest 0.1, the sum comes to 96.4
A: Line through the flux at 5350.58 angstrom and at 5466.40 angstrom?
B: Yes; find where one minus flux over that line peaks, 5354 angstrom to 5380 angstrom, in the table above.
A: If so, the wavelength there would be 5370.33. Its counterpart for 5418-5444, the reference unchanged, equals 5426.27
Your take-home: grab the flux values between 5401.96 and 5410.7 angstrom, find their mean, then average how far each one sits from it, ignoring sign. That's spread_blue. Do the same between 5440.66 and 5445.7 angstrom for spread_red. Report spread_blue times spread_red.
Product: 11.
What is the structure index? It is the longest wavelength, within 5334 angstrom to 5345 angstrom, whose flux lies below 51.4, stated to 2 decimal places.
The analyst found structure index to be 5343.20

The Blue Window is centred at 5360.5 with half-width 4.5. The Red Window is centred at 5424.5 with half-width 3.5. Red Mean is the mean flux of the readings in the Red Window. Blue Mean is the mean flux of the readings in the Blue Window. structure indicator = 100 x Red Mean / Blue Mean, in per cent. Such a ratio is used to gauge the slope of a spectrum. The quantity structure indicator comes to 93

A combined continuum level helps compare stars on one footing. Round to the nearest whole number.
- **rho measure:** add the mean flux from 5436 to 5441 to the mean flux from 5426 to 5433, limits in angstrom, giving 106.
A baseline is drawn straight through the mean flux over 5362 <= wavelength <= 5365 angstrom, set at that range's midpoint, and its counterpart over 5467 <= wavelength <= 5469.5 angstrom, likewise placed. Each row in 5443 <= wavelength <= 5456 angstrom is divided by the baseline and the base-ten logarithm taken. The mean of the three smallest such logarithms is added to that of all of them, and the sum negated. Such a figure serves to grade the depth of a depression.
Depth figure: 0.041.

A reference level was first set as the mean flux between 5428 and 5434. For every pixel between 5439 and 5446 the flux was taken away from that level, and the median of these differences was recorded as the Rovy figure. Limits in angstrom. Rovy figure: -5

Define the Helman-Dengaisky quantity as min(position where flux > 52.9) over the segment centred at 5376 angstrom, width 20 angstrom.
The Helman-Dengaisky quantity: 5366.62 angstrom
